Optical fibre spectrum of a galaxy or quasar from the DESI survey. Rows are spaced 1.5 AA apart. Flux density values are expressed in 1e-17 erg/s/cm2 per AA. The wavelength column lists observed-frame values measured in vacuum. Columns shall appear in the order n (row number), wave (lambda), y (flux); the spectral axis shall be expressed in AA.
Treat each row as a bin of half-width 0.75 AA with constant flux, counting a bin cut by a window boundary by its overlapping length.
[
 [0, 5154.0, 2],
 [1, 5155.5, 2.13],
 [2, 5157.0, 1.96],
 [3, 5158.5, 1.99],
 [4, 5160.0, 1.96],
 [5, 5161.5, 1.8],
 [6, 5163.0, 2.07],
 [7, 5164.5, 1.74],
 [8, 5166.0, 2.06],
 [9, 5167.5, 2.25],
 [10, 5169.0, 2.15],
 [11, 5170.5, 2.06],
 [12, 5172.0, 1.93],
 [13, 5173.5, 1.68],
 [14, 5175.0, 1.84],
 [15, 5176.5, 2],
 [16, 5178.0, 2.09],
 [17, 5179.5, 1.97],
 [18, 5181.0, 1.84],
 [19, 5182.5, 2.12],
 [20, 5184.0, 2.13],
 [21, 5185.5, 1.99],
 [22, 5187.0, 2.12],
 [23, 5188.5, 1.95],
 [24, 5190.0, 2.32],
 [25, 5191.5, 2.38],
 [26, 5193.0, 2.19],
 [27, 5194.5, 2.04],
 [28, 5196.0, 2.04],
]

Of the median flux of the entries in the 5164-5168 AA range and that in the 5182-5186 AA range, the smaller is 2.06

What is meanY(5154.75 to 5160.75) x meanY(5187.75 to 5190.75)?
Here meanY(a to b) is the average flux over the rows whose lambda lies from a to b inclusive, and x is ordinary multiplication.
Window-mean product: 4.3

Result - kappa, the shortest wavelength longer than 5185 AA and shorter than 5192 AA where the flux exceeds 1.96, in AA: 5185.5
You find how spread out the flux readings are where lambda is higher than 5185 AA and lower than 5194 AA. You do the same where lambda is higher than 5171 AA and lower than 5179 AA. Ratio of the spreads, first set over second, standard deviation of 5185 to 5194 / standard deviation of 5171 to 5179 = 1.1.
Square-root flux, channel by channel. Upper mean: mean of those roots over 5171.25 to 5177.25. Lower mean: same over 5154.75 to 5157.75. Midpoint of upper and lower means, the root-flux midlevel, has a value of 1.40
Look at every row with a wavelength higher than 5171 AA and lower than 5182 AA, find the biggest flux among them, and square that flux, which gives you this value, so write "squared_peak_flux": 4.37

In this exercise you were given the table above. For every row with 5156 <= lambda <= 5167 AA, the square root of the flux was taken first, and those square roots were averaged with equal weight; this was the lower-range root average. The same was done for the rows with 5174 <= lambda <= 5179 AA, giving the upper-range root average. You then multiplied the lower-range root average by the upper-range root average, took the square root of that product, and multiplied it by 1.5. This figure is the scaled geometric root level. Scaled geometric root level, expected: 2.10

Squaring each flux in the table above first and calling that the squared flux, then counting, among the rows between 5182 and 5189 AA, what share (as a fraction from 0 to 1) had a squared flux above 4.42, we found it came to 0.60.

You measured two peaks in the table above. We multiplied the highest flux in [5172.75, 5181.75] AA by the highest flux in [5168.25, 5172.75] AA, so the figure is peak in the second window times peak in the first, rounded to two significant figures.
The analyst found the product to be 4.5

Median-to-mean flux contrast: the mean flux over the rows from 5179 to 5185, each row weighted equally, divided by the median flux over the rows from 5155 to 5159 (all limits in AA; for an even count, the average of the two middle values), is 1.01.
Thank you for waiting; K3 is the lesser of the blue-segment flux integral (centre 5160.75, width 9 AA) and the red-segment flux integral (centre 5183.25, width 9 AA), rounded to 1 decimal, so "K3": 17.3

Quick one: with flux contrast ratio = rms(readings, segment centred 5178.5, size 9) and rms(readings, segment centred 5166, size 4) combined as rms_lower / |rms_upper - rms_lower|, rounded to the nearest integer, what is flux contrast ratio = 42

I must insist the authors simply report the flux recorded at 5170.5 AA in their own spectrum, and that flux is 2.06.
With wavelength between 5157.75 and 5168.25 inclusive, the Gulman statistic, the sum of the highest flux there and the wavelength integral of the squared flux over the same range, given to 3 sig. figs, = 43.7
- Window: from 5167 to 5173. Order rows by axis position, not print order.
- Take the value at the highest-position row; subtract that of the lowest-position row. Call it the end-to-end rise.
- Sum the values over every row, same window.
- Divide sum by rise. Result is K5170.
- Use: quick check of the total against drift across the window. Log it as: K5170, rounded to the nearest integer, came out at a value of -26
